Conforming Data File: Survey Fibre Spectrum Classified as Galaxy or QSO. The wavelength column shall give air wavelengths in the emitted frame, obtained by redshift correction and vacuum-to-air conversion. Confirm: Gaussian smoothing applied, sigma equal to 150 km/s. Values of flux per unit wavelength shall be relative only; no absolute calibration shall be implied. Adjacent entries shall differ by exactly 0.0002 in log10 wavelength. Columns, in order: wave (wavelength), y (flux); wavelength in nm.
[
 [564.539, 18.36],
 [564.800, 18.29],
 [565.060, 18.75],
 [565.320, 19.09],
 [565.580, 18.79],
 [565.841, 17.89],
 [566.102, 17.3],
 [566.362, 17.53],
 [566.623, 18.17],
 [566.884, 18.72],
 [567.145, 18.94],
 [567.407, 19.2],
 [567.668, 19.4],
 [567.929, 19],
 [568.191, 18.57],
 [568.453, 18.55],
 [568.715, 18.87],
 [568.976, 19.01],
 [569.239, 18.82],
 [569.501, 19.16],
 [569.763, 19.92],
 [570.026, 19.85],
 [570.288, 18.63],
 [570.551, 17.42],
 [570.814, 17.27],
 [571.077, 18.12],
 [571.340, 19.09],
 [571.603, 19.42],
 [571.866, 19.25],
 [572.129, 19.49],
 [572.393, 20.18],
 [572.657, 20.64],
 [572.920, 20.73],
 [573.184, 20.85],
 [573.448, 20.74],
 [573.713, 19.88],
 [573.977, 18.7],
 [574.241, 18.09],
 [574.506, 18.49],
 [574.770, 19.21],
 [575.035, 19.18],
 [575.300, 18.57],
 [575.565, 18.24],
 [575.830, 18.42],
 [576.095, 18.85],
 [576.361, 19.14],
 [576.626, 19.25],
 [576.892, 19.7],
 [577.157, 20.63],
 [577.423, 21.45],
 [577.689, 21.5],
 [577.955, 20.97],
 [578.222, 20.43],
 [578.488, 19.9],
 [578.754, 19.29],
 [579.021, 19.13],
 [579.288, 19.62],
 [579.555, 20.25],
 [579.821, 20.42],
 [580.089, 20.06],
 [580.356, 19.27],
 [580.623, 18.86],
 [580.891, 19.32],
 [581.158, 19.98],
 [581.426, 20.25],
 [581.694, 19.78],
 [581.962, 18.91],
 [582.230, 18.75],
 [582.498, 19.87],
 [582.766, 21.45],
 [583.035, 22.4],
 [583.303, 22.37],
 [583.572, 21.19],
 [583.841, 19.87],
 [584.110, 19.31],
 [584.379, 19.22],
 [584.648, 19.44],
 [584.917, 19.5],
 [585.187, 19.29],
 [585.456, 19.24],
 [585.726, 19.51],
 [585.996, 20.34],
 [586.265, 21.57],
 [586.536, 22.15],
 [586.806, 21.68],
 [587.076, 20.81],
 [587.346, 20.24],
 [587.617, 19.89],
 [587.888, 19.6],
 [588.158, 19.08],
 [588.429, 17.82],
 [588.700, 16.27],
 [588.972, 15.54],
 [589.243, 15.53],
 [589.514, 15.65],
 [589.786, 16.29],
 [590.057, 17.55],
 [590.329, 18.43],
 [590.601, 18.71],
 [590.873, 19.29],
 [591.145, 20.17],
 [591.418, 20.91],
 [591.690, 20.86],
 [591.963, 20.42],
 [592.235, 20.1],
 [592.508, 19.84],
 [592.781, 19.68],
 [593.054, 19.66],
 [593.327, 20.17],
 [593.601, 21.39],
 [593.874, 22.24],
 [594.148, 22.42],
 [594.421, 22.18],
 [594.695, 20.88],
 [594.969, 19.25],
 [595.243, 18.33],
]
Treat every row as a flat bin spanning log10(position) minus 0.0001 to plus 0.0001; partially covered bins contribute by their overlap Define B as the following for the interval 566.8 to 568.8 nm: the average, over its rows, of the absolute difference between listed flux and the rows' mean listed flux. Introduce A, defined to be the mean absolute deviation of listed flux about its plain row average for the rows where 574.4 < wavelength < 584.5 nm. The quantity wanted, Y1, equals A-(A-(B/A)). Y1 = 0.3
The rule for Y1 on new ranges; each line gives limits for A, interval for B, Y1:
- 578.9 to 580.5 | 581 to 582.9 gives 1.3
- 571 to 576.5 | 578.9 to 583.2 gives 1.0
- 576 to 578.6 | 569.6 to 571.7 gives 1.1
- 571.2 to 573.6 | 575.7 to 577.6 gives 1.3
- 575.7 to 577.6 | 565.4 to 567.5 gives 0.7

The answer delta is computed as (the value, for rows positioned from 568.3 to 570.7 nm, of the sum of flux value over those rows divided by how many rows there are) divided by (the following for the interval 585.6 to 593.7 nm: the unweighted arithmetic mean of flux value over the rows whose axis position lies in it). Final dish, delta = 0.980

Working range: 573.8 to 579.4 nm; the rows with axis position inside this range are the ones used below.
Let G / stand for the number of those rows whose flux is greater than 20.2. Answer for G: 5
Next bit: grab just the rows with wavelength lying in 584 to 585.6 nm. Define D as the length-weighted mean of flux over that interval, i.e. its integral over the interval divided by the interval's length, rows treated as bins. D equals 19.3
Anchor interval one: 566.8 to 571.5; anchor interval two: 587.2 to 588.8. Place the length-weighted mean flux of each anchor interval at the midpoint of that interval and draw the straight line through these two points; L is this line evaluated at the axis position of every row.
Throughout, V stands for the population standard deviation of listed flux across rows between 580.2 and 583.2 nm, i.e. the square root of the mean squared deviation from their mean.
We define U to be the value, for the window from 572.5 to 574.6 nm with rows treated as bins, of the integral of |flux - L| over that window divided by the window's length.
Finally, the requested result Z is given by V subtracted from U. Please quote 0.2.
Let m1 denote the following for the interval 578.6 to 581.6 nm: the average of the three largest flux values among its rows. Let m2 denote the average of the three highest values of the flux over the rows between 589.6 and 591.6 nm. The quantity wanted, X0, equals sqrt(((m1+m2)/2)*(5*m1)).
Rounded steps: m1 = 20.3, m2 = 20.1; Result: 45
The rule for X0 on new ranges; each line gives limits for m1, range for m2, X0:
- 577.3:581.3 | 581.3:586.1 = 48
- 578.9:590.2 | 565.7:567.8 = 48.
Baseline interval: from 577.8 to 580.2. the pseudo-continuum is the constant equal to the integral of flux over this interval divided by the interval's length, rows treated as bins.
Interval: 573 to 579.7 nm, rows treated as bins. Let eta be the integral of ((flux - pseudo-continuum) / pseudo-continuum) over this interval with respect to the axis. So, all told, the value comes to -0.13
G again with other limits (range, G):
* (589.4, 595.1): 8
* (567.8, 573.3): 3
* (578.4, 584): 7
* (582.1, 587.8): 10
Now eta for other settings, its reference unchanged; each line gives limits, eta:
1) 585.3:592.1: -0.31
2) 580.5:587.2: 0.06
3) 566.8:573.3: -0.28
